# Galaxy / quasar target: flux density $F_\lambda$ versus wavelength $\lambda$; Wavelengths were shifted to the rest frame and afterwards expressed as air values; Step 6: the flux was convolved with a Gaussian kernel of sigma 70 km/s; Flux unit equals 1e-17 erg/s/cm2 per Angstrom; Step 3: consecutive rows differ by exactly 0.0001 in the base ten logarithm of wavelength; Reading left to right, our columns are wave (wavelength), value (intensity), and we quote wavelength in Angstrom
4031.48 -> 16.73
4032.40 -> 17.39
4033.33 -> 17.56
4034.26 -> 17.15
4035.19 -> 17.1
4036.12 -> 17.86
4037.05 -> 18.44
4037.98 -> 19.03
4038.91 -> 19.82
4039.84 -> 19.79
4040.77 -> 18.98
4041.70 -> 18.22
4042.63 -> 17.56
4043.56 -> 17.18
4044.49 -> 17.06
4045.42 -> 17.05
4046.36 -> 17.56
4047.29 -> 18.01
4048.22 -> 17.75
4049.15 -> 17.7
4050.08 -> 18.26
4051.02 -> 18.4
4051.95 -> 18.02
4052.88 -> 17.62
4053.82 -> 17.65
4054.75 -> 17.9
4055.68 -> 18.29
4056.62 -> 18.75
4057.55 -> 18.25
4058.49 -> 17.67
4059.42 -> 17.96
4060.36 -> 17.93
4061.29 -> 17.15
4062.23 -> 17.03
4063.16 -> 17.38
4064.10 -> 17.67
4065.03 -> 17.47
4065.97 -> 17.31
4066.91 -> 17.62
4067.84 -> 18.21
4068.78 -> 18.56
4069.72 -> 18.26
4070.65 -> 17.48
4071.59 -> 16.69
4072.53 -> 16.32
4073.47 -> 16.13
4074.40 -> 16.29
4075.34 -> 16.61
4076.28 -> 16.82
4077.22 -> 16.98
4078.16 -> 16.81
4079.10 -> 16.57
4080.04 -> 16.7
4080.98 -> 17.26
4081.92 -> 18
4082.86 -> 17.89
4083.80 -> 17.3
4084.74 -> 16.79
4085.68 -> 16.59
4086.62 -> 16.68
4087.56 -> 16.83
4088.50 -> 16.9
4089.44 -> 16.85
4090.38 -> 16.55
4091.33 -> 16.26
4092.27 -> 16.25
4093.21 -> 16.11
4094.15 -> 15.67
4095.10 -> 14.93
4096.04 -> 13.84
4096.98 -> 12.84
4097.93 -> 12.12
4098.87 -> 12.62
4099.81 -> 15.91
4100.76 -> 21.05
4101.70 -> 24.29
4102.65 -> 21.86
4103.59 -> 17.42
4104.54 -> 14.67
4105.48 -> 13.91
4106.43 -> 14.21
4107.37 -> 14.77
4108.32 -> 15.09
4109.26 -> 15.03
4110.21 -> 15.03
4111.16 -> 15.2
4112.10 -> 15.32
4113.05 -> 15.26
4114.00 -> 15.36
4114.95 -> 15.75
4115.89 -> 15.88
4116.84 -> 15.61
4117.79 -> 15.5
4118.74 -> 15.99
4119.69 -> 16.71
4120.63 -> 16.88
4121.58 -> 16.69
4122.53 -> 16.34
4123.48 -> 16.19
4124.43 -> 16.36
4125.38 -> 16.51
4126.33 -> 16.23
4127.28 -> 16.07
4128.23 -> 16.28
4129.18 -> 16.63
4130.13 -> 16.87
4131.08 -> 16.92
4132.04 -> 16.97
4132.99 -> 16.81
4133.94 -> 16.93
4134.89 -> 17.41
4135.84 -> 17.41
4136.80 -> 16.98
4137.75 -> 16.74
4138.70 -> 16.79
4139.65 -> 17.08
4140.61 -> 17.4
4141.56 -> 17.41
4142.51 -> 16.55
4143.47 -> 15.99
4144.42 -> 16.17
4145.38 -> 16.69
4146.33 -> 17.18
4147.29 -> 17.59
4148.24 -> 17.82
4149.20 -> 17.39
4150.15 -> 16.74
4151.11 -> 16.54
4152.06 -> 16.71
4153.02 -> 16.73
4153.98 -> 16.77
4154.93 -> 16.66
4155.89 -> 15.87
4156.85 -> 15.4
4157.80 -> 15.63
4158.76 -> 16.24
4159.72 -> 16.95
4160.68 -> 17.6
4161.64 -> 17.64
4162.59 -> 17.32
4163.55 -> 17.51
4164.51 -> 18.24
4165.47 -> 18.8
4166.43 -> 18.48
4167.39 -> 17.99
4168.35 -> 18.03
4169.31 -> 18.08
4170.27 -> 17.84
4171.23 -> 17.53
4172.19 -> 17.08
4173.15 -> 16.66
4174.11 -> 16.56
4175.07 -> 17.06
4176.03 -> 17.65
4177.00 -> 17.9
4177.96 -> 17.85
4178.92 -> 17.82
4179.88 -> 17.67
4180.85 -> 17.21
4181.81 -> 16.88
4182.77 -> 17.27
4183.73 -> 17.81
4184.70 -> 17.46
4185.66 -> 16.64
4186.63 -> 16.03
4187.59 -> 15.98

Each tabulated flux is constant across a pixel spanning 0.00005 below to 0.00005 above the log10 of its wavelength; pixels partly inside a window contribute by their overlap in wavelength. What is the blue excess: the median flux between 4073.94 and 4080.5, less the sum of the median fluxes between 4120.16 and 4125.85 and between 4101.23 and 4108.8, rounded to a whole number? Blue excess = -15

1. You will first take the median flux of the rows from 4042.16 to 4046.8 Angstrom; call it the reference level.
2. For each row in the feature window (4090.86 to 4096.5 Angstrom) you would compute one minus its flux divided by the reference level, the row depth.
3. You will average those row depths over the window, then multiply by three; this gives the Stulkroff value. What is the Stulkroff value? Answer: 0.29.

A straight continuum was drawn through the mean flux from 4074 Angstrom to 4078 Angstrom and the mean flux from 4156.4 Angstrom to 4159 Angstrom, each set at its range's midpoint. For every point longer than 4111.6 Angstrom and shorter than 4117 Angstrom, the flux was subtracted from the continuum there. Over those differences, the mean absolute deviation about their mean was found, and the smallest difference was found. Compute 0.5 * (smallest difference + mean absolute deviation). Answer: 0.29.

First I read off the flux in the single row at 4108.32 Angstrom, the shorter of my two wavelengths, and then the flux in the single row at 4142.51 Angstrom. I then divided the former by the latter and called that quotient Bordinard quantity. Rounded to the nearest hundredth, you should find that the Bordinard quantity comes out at 0.91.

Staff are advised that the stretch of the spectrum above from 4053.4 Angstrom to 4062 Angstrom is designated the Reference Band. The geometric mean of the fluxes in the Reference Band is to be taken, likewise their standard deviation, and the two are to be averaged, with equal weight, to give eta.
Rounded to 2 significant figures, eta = 9.2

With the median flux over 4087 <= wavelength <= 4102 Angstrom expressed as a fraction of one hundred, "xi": 0.162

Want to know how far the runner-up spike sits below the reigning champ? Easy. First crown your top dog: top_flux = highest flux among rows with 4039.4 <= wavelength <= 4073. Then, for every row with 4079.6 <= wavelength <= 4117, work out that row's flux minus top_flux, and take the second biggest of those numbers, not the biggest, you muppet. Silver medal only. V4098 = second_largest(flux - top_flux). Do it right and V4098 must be 2.1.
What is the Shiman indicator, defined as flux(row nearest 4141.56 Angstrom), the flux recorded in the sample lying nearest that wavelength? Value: 17.41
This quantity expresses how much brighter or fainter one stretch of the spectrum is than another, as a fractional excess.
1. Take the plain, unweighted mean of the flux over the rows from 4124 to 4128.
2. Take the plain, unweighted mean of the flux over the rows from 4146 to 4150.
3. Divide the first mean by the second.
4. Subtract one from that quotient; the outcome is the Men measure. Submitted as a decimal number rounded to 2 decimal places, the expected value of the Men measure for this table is -0.07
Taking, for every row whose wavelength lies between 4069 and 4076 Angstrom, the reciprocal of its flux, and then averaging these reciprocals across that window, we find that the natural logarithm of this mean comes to -2.82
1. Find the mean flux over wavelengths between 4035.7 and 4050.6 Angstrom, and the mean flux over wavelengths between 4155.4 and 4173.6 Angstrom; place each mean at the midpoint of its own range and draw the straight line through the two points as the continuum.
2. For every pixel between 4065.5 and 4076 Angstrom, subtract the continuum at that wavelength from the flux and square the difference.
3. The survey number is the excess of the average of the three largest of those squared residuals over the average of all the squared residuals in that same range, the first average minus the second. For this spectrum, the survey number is 1.7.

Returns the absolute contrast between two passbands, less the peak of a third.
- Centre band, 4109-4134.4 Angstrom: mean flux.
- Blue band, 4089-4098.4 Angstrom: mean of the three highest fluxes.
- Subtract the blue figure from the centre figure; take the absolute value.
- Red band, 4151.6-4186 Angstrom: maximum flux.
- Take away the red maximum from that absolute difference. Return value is -18.4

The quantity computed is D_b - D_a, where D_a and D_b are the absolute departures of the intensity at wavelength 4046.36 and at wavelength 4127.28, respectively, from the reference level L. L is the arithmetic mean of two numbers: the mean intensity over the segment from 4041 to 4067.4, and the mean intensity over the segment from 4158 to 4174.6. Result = 1.5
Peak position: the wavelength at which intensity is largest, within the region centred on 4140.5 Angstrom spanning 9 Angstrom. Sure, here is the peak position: 4141.56 Angstrom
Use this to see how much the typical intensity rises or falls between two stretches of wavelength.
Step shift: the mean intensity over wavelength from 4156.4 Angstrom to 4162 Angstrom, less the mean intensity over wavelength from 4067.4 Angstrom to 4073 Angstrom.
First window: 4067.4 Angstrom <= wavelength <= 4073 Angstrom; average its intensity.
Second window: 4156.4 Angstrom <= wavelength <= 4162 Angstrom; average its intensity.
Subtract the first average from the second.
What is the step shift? -1.0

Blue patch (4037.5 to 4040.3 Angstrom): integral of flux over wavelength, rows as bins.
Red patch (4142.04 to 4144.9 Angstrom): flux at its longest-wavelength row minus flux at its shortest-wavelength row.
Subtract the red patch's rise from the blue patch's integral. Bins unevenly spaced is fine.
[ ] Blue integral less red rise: 55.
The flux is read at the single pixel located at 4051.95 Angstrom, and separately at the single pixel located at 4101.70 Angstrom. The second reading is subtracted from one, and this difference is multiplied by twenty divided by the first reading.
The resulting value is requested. -26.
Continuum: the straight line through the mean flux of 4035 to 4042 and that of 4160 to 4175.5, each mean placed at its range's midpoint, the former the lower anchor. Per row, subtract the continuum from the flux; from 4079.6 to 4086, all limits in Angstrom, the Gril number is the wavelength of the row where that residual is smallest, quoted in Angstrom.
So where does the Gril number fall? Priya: 4085.68 Angstrom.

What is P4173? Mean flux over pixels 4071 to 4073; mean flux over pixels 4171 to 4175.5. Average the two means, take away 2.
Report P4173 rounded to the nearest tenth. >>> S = 14.7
